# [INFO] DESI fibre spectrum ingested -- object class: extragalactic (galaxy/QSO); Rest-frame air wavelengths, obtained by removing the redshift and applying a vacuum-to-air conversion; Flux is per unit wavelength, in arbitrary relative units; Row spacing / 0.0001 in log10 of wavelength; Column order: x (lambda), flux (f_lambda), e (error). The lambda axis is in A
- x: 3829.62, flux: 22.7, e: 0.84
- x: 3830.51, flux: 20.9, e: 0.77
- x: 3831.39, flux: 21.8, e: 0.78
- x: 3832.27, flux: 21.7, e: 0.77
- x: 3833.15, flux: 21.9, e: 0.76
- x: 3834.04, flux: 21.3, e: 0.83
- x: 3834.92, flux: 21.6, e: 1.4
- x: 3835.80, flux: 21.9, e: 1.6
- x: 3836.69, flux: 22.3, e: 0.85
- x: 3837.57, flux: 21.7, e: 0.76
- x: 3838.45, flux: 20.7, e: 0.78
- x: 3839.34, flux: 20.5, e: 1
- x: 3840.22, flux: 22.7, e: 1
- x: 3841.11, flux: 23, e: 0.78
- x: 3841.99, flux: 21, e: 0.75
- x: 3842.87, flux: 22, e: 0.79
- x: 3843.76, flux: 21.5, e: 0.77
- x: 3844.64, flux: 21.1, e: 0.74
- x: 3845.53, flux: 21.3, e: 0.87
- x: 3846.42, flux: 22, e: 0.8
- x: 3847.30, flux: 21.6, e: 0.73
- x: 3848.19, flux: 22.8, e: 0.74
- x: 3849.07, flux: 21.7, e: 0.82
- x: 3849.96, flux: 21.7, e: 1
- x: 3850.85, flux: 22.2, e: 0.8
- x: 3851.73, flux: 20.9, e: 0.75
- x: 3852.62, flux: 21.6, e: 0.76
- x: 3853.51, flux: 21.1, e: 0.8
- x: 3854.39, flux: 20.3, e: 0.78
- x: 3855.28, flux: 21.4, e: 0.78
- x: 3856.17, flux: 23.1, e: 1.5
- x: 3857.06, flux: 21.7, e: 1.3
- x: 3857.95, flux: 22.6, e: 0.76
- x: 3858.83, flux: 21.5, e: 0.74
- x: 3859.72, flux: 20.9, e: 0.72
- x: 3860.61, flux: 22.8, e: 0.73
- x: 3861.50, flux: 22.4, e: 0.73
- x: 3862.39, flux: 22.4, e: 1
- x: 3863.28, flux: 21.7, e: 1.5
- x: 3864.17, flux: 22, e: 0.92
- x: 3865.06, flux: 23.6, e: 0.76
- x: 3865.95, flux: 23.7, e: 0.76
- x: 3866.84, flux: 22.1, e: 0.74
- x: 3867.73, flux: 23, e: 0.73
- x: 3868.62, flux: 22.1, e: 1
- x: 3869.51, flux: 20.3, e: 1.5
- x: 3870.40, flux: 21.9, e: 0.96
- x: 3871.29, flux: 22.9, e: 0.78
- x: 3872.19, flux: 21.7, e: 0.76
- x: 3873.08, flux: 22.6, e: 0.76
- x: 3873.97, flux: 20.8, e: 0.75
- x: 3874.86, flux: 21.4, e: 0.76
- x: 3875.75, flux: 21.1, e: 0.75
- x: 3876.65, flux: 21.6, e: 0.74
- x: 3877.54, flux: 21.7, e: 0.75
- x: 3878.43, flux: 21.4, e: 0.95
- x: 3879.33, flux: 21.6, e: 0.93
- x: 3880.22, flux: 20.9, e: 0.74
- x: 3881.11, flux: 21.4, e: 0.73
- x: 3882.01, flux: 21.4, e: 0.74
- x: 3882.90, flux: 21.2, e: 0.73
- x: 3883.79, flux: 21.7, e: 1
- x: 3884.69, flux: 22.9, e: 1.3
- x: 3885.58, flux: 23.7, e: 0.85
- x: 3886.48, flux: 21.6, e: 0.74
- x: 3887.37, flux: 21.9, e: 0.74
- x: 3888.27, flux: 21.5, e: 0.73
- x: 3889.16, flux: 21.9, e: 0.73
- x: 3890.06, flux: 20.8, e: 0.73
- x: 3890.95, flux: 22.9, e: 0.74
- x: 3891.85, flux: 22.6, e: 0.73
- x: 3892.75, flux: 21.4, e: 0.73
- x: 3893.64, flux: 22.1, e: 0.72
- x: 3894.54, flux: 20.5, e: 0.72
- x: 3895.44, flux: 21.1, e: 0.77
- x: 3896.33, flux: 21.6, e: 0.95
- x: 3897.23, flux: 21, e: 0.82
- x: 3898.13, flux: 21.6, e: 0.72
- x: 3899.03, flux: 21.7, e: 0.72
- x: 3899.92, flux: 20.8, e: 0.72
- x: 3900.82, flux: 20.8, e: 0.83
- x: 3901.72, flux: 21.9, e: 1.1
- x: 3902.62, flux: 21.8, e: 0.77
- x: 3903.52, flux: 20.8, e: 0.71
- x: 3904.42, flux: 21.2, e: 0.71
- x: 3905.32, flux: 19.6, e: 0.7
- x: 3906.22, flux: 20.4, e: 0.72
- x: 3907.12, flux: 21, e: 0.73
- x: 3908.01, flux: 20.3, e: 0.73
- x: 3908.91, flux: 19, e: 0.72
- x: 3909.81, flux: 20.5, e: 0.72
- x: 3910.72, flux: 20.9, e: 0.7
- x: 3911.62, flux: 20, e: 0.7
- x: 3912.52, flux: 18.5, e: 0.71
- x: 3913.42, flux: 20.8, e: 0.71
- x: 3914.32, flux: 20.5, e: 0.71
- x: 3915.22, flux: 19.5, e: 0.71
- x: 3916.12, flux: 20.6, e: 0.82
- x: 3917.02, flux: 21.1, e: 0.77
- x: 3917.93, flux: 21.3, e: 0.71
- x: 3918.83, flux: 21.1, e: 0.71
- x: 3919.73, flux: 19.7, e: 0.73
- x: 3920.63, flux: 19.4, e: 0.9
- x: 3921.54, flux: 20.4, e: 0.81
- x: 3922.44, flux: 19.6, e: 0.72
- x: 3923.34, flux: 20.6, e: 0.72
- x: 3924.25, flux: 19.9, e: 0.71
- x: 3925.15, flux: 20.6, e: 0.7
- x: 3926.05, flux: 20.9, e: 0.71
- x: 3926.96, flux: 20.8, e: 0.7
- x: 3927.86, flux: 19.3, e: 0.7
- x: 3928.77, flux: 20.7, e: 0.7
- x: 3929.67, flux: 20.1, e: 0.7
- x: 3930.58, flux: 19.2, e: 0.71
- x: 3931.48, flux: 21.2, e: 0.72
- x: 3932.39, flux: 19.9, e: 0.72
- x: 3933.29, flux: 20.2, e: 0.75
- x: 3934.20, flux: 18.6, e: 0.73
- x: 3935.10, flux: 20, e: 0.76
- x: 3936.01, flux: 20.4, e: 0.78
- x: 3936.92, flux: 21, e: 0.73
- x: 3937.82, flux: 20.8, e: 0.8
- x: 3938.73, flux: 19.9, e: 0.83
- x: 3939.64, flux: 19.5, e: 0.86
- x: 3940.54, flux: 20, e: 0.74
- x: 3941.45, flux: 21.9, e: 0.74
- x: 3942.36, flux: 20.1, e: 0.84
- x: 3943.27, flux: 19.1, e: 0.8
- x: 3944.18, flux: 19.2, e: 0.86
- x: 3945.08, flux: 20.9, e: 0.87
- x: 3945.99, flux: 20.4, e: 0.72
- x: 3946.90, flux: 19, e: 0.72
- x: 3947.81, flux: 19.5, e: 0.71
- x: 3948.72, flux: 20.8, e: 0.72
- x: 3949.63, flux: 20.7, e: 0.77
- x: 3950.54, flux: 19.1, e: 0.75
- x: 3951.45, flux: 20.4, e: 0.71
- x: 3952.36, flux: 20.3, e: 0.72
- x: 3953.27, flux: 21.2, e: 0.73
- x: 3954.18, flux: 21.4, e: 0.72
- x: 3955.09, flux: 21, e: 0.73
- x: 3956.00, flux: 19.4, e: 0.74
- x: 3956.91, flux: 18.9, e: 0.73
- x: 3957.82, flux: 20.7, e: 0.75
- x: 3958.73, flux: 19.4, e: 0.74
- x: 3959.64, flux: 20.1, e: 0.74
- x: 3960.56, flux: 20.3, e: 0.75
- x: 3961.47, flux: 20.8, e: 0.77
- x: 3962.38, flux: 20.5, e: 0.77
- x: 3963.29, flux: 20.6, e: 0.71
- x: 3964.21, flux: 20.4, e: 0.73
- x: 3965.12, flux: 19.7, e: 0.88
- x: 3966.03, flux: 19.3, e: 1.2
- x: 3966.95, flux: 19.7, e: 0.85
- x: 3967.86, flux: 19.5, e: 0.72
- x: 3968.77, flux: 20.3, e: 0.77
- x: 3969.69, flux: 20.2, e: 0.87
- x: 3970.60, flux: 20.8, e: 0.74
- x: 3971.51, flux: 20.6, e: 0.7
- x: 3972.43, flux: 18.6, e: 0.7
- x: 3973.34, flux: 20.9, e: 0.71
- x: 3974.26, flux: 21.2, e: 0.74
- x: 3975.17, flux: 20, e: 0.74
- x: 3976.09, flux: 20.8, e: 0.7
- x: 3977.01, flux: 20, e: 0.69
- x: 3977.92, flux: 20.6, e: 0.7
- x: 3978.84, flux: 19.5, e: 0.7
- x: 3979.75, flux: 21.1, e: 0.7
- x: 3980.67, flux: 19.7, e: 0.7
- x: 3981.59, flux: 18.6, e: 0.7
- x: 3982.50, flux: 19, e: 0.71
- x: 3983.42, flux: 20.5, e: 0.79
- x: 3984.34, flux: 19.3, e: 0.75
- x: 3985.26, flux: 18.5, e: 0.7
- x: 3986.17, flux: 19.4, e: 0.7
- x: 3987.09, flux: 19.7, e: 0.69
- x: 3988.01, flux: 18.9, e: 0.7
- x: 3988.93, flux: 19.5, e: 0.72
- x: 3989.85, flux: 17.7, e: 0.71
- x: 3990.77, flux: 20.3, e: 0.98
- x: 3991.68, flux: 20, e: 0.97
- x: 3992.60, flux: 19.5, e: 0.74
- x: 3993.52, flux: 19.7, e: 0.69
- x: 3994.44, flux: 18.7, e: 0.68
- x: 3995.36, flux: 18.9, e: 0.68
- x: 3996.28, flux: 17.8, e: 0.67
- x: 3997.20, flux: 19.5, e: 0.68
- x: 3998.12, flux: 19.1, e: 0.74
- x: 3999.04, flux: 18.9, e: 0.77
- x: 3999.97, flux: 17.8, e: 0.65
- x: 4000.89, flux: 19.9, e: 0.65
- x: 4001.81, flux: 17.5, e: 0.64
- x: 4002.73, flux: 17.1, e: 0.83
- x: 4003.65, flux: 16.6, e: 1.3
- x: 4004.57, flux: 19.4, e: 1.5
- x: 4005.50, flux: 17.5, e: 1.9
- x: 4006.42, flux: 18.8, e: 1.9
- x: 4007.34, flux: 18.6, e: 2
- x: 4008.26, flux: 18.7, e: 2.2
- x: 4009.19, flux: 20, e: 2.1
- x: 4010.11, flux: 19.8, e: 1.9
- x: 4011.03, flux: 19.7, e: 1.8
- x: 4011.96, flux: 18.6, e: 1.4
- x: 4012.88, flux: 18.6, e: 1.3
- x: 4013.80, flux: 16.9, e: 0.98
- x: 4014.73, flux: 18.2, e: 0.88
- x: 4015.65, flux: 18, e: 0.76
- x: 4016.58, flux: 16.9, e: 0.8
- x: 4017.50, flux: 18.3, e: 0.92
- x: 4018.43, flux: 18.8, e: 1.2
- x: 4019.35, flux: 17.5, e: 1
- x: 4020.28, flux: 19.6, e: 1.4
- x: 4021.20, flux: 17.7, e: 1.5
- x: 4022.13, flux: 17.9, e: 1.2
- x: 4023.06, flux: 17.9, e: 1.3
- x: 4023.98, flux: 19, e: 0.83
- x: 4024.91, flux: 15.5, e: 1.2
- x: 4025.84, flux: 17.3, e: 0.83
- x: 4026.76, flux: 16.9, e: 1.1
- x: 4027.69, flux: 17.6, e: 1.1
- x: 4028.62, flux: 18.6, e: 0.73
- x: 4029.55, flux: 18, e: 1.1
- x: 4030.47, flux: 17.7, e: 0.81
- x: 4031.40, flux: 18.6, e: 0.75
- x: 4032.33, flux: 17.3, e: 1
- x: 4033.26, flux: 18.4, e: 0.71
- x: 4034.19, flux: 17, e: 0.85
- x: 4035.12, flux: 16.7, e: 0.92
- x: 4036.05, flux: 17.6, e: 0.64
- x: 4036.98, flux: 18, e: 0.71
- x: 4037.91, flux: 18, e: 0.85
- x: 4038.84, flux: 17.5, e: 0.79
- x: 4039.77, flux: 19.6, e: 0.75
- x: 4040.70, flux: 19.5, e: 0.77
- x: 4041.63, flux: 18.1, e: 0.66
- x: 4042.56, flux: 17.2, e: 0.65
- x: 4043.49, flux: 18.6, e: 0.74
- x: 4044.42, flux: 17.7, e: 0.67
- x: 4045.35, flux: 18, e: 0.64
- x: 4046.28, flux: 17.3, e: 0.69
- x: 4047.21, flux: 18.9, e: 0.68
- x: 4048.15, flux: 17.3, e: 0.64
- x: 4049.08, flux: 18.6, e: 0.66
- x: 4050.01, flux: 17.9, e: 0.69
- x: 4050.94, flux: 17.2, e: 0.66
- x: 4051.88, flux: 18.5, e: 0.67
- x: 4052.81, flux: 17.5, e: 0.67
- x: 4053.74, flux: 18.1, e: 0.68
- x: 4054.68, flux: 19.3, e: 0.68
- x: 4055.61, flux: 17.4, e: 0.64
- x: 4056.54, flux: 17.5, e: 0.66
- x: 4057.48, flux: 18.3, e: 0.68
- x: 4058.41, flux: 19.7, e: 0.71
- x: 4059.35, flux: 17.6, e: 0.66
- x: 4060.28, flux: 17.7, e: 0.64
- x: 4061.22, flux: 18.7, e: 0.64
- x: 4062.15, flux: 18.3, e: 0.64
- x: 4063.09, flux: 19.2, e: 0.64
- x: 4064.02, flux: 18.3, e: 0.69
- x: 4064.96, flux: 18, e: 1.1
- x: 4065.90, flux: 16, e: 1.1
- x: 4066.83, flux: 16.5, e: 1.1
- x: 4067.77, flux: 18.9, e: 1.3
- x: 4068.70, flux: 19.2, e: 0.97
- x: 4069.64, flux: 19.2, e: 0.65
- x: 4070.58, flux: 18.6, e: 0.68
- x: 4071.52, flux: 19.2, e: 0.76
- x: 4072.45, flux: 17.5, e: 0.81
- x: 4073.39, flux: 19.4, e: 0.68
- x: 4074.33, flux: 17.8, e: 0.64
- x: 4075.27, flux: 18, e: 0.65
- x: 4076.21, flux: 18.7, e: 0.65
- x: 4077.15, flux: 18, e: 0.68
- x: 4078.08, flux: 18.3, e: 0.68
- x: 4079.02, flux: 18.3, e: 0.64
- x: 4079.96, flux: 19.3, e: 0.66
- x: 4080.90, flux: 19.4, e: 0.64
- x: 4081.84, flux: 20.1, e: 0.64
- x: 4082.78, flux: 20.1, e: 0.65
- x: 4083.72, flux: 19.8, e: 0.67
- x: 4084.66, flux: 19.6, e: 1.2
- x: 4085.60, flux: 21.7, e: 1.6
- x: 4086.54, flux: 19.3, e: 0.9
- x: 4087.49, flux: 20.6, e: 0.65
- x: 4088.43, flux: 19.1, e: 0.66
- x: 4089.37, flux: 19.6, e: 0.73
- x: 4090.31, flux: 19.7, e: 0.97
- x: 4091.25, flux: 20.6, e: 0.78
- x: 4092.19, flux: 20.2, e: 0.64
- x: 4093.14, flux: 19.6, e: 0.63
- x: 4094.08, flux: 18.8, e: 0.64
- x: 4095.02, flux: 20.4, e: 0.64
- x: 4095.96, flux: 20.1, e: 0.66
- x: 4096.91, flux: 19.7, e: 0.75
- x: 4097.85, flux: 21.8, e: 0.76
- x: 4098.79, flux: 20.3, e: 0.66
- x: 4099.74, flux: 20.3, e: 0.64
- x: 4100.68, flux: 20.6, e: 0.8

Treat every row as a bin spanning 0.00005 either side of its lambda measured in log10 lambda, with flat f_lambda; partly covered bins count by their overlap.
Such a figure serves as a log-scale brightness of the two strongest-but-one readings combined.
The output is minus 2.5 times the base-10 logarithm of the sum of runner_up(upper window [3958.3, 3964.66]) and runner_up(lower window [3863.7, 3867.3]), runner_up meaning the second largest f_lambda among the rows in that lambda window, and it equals -4.11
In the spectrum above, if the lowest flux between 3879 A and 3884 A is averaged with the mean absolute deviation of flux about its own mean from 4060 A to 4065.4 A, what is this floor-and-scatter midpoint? 10.6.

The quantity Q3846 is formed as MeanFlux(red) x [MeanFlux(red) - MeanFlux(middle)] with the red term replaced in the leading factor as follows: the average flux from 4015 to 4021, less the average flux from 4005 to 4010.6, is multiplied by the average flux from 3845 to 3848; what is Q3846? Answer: -16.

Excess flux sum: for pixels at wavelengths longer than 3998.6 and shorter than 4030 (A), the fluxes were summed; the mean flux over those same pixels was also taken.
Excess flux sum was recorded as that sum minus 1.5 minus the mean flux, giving 598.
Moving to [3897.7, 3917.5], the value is 431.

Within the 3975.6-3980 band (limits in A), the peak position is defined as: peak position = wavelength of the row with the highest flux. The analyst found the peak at 3979.75 A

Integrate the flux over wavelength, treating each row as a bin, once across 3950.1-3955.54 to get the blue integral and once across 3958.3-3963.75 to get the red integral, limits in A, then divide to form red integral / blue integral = 0.99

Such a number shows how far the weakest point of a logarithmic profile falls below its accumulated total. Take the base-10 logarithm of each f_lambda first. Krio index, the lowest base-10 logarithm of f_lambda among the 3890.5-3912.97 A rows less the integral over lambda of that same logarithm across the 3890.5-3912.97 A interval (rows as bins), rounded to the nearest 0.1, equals -28.4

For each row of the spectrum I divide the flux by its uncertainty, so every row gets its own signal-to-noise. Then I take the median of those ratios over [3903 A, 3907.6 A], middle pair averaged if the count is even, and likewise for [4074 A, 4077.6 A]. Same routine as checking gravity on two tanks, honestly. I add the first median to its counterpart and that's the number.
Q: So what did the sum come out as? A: 57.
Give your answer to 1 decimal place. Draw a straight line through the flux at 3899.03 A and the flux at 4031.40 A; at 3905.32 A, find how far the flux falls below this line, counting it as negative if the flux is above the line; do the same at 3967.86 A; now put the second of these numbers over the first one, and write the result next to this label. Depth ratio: 0.3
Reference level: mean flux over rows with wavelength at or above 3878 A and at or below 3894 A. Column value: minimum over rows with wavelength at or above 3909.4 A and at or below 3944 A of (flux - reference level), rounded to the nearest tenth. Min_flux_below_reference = -3.3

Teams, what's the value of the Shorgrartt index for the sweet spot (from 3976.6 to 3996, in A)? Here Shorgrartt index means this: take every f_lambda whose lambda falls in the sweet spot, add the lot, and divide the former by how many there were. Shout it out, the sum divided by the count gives 19.5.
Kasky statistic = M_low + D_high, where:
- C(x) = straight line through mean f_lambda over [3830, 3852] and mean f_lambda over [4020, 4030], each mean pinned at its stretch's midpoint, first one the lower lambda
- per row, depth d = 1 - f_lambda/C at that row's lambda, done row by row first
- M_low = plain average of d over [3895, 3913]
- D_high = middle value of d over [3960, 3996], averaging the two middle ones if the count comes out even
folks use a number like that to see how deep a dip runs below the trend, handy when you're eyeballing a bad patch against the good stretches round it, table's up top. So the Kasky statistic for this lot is -0.08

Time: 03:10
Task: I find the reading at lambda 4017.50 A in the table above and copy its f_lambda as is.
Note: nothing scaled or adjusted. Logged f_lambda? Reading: 18.3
